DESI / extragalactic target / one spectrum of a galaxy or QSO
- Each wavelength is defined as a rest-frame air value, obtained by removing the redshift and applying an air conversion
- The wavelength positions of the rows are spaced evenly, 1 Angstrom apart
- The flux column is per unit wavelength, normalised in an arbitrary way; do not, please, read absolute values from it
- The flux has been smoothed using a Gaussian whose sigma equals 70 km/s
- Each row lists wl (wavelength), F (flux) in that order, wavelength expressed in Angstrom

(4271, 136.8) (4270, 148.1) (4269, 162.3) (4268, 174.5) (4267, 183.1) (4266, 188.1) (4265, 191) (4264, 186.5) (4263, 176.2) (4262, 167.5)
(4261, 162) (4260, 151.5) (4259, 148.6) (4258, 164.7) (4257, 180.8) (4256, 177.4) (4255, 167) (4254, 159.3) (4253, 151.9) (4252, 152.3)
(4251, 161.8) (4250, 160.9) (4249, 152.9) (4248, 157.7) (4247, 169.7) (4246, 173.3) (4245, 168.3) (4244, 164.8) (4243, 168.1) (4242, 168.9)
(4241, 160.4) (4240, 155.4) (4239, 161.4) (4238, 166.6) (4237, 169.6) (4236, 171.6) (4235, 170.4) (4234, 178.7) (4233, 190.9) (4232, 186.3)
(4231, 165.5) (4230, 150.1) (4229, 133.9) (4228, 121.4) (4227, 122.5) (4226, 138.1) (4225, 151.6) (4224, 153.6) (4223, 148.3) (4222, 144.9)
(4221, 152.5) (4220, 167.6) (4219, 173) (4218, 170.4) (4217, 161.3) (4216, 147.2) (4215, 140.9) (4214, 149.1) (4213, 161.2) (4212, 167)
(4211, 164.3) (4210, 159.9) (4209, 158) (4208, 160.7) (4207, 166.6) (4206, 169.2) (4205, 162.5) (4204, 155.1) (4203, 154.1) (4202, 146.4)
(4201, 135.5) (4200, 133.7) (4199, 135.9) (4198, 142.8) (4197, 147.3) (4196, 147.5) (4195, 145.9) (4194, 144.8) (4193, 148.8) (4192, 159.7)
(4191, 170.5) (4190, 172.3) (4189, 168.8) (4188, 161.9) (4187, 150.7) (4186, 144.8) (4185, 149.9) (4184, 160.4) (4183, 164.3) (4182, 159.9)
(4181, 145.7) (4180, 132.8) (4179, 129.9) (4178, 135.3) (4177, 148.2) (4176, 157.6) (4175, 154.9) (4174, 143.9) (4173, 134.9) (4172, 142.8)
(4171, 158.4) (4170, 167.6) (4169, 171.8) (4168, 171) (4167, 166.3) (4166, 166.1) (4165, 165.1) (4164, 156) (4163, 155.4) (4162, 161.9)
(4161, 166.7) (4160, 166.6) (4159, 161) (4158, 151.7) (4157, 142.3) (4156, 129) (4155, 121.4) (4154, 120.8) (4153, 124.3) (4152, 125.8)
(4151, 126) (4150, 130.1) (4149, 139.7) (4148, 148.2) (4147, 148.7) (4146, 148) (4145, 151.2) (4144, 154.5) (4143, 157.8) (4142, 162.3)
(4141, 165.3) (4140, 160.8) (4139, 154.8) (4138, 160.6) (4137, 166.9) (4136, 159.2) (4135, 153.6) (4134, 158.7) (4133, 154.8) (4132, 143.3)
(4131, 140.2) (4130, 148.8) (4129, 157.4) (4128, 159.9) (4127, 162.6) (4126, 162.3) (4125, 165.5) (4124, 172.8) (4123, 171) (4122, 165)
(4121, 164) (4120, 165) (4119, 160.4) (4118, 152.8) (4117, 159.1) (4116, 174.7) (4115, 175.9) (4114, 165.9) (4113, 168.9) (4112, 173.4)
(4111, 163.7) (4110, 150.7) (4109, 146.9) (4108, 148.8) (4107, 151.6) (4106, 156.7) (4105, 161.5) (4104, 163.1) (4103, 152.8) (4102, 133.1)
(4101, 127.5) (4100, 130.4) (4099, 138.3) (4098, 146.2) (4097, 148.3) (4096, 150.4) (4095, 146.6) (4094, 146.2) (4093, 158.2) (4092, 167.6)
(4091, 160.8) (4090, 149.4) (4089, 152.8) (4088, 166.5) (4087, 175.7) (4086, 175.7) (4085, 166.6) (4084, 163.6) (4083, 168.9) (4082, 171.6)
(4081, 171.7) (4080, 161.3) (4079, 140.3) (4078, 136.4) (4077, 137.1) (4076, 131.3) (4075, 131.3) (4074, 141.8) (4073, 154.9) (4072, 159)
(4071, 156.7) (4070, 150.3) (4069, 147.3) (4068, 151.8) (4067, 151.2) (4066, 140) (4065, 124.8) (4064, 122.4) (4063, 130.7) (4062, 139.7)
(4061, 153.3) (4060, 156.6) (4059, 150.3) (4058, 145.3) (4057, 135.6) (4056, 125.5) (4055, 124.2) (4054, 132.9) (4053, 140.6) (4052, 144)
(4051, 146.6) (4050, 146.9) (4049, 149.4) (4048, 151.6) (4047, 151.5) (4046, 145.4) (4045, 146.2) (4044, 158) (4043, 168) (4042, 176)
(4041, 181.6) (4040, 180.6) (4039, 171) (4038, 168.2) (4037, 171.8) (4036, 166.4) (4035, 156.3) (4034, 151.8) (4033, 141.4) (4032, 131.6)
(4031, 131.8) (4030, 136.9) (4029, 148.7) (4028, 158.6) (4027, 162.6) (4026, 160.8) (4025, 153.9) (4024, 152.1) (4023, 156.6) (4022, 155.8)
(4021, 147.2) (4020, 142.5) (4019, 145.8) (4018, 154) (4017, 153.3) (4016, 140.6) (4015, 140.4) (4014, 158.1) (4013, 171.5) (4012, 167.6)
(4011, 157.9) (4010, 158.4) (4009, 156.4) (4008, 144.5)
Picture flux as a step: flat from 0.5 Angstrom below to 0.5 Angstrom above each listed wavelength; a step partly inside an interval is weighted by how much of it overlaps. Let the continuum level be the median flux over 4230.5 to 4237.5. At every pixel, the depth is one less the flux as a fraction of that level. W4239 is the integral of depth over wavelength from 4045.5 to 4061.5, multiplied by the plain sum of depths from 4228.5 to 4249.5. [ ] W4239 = 1.8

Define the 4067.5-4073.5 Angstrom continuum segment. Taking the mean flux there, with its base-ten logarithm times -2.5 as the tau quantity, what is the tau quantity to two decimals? -5.46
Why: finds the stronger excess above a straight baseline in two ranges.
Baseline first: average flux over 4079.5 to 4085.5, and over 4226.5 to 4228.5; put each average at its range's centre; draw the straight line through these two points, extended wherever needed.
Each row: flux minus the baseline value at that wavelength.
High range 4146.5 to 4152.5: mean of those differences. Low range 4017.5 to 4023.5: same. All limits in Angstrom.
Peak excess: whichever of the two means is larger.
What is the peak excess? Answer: -10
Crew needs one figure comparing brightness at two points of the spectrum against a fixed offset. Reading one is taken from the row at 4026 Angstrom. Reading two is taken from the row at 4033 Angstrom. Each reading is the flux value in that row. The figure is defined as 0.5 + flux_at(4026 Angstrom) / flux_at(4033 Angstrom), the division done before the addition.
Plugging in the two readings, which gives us 1.64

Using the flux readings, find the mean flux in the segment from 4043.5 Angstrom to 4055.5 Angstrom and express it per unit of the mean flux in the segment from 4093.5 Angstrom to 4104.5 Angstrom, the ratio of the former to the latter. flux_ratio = 1.01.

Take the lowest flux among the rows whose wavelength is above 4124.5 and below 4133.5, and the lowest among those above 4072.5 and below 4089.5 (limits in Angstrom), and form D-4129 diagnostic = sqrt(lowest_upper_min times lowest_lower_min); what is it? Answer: 136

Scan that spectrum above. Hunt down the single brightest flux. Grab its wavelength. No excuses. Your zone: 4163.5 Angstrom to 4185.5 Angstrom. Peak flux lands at 4169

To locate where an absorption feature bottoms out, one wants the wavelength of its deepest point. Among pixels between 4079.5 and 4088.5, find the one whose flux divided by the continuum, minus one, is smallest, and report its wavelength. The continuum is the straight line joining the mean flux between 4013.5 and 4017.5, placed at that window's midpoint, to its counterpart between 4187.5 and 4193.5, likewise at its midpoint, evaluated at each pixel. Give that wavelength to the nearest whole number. 4080 Angstrom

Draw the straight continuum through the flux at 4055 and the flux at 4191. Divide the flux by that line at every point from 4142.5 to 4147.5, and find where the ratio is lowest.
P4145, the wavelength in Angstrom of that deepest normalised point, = 4146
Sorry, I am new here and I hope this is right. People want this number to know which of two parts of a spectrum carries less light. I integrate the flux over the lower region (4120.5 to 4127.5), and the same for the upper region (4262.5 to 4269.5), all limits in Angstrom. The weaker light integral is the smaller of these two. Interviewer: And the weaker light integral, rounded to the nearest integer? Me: 1163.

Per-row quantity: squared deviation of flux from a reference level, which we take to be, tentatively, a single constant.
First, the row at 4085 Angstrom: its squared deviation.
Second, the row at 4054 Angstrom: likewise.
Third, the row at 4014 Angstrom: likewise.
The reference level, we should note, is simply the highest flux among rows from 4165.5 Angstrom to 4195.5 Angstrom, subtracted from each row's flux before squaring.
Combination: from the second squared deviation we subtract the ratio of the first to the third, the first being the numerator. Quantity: 1552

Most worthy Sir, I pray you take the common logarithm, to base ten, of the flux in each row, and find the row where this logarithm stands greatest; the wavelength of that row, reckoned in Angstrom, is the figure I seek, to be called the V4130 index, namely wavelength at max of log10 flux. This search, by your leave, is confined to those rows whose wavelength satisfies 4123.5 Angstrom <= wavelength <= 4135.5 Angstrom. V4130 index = 4124 Angstrom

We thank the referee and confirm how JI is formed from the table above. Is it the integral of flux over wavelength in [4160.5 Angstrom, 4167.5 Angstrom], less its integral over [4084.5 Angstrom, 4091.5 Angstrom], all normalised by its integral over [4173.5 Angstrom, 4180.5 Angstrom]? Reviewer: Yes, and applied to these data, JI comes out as -0.010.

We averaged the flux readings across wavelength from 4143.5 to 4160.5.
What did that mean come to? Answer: 141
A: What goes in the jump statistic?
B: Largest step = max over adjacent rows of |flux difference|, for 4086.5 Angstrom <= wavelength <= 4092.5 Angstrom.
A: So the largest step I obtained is 13.7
